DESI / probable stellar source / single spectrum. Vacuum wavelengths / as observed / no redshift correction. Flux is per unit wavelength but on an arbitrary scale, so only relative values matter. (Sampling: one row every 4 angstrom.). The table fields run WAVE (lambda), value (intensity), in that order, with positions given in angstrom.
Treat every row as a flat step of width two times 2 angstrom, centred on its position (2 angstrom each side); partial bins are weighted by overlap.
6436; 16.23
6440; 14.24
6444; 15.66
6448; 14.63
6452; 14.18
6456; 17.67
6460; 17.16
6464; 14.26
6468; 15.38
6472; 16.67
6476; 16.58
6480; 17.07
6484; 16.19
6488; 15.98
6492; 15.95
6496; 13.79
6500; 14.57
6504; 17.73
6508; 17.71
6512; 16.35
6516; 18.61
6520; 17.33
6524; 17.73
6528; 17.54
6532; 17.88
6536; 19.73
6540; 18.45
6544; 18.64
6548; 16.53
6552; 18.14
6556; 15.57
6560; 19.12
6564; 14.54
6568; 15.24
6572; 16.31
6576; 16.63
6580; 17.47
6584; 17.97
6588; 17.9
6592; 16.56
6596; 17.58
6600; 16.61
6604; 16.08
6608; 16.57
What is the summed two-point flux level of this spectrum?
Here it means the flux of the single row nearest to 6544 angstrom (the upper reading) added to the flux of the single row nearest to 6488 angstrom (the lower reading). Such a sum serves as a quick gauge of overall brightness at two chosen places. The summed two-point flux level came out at 34.6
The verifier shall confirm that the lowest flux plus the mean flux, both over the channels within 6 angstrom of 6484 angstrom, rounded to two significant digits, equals 32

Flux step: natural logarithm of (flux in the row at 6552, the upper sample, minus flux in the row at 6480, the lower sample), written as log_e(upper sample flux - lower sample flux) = 0.07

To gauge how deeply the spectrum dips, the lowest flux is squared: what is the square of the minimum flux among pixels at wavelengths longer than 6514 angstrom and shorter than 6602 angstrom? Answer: 211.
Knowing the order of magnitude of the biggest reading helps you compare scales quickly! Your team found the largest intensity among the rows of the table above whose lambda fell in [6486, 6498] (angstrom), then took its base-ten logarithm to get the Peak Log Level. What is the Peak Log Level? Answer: 1.20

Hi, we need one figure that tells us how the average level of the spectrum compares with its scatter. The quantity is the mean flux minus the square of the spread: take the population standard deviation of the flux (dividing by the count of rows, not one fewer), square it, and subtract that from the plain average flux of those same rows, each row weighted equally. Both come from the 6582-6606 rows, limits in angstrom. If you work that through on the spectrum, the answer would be 16.6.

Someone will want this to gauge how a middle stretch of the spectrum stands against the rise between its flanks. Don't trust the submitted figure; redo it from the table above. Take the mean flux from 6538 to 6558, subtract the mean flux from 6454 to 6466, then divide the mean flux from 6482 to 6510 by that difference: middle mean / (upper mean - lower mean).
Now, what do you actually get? 14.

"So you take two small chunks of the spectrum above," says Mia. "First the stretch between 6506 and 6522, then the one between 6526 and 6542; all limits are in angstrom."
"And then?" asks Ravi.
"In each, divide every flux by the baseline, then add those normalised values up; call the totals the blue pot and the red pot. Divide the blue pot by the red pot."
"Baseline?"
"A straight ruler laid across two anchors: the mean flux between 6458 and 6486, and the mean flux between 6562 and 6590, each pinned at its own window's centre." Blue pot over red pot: 0.96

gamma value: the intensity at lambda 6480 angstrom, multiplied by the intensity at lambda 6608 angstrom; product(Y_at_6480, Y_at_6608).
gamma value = 283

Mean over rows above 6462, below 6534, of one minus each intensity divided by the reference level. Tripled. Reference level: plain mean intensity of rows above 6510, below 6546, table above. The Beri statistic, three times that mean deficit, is 0.25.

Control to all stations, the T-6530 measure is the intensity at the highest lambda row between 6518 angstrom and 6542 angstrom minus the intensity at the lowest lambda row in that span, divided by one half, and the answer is 2.2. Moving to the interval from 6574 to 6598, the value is 1.9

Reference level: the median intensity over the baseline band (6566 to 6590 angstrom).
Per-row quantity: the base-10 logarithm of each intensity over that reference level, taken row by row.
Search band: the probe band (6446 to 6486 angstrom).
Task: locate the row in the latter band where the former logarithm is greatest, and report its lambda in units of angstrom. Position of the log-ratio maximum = 6456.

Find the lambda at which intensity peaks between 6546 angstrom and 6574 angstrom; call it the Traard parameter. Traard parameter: 6560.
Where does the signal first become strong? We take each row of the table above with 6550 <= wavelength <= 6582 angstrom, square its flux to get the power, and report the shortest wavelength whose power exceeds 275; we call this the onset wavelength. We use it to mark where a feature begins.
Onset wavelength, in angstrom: 6552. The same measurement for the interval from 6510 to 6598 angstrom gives 6516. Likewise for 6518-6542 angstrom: 6520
